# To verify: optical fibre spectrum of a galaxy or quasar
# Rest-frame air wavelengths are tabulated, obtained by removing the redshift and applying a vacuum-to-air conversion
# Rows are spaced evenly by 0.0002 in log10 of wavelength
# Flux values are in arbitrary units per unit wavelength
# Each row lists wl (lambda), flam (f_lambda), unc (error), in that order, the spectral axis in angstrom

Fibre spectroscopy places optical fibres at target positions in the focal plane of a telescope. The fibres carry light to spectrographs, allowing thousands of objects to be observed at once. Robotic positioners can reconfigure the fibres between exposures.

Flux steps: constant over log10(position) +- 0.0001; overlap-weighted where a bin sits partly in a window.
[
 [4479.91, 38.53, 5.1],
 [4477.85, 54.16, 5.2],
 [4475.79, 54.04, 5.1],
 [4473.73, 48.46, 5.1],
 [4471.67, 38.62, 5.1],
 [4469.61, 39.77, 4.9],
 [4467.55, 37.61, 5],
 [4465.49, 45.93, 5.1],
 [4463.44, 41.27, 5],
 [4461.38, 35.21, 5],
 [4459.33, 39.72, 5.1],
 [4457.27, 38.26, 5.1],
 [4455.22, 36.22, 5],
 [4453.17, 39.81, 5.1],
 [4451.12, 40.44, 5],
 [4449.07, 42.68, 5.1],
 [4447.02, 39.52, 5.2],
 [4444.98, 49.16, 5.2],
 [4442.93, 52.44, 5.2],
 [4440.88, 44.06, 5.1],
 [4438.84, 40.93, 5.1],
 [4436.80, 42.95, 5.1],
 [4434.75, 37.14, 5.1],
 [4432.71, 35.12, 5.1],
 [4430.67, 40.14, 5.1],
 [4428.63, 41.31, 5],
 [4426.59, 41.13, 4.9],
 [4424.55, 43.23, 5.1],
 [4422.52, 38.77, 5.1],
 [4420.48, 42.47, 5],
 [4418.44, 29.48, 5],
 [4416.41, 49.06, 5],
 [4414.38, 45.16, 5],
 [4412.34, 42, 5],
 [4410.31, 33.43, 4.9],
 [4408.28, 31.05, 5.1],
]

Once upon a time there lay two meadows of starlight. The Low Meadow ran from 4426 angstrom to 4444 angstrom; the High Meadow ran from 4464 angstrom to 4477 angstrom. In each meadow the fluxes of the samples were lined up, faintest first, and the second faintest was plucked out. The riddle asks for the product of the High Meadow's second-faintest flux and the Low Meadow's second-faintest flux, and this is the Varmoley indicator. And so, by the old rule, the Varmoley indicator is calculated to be 1434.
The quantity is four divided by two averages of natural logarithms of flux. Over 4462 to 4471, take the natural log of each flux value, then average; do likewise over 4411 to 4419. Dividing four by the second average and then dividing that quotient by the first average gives 0.291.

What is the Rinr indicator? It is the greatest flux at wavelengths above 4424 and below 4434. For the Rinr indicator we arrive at 43.23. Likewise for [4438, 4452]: 52.44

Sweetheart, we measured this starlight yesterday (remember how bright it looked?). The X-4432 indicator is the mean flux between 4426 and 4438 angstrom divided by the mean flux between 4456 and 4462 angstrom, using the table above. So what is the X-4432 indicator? 1.05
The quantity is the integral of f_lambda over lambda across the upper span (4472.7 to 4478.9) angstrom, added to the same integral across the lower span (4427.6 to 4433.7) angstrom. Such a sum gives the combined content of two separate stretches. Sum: 561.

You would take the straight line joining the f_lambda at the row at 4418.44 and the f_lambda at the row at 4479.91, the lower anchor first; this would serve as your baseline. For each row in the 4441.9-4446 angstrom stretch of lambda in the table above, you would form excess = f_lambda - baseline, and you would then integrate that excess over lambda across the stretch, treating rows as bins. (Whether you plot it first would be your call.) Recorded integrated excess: 72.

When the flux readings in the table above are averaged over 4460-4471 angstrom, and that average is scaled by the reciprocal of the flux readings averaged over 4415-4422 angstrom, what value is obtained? 0.99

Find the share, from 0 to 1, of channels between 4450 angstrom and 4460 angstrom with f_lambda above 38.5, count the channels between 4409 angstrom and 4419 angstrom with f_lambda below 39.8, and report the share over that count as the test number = 0.30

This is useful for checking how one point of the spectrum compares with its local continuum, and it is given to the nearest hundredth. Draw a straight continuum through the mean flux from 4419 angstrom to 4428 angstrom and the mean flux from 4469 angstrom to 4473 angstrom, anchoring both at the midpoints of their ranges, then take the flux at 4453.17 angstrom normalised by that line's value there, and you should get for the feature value 0.99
